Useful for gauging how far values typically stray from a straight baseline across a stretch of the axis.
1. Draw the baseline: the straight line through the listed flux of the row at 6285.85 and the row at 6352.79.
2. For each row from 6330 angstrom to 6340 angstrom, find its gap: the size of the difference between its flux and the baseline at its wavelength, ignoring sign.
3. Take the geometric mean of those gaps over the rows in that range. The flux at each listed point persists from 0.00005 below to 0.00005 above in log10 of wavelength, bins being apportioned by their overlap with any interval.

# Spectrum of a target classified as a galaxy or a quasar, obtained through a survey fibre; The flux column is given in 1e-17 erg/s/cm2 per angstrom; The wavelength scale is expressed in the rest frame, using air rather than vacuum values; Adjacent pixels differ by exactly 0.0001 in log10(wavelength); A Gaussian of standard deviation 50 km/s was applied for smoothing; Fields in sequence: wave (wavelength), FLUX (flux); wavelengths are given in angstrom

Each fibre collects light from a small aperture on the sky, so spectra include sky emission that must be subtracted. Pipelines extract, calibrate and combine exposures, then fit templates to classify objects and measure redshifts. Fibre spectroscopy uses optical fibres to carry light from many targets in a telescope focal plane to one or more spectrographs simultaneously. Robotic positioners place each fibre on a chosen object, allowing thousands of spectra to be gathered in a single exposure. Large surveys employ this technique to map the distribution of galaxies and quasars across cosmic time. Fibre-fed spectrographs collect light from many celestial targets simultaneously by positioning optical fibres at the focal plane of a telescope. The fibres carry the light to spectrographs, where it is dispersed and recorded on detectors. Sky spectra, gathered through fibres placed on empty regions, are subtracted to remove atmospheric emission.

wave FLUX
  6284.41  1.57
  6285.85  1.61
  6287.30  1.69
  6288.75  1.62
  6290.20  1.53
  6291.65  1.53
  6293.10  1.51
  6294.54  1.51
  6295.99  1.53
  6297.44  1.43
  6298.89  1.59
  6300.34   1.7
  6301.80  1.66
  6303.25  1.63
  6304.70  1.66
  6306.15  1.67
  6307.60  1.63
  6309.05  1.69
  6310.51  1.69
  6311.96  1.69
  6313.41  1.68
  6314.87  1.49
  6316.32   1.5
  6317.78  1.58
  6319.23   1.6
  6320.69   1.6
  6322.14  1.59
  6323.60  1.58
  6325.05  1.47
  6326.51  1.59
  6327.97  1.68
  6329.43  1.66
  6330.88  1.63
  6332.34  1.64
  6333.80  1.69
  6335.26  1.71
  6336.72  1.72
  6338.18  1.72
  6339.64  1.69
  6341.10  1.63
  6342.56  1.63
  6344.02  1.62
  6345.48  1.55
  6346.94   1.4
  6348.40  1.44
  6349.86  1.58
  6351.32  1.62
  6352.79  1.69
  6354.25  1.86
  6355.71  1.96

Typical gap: 0.03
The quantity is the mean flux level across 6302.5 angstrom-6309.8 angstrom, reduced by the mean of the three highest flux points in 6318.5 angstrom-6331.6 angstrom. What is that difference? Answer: 0.00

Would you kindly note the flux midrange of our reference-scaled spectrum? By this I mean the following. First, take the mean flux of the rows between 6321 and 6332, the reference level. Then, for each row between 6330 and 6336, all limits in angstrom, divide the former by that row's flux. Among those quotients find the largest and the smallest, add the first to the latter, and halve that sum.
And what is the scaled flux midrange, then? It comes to 0.96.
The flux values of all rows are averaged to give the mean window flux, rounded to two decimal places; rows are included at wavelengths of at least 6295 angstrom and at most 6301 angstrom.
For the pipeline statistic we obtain 1.56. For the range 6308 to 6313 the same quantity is 1.69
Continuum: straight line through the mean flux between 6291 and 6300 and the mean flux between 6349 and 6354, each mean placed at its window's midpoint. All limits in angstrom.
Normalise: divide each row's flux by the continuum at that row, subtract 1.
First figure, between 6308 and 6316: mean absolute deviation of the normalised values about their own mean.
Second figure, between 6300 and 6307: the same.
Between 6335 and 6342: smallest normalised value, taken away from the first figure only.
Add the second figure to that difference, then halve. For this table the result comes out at 0.02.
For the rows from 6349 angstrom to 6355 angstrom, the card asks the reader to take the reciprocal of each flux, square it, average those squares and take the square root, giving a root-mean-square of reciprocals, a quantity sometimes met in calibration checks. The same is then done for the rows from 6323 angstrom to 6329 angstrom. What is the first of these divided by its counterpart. 0.94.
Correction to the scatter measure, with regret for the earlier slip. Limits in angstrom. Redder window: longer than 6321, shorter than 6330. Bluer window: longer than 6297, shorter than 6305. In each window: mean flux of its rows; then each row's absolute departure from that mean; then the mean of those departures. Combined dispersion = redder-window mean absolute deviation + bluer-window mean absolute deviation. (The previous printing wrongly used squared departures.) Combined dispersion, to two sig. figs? 0.12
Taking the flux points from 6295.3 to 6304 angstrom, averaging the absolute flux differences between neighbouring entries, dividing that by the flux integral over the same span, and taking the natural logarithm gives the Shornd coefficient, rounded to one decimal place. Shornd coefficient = -5.1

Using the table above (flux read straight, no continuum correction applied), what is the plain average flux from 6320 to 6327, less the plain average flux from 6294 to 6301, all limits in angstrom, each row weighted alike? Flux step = 0.01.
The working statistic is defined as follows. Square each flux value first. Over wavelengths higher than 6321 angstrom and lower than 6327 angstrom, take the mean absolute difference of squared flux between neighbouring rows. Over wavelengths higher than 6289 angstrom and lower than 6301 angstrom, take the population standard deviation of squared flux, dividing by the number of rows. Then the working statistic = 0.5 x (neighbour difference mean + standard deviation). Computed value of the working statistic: 0.24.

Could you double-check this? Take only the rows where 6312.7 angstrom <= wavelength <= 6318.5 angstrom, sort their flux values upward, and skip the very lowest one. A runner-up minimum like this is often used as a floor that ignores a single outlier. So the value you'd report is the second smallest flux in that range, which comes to 1.5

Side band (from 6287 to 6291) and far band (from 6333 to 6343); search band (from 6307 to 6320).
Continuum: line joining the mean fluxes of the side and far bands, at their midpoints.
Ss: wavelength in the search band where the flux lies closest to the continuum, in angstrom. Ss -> 6307.60 angstrom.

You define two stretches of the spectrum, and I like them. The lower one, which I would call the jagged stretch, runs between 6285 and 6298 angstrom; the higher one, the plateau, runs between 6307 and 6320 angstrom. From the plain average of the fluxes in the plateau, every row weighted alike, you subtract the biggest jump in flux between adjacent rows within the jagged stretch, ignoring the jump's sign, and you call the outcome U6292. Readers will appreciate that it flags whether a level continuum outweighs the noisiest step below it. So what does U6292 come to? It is 1.52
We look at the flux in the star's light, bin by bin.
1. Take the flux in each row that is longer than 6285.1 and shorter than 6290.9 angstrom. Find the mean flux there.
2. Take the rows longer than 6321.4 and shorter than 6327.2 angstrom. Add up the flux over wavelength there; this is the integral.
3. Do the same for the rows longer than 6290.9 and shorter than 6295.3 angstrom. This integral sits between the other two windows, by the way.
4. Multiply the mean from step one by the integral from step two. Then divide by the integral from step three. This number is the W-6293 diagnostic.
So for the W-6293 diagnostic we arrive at 2.2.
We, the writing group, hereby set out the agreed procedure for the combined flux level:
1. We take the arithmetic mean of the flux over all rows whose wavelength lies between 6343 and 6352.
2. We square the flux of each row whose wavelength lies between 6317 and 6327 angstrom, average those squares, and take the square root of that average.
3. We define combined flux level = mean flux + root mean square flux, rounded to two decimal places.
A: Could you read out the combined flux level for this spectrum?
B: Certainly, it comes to 3.11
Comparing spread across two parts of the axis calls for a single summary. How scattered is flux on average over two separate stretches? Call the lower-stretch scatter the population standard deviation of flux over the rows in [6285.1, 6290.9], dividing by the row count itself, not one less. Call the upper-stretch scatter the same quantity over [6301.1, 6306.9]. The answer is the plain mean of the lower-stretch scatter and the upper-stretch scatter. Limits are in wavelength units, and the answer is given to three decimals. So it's 0.036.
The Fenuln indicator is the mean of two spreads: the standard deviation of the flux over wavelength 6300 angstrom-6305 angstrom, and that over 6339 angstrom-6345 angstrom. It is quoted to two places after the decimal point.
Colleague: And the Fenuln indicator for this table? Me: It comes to 0.03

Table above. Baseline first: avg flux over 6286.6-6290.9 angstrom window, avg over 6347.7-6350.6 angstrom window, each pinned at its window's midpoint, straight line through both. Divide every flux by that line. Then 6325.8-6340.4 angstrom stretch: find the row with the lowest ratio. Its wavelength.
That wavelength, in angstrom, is 6326.51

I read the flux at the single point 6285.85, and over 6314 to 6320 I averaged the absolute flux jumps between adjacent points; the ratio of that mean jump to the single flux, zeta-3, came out 0.023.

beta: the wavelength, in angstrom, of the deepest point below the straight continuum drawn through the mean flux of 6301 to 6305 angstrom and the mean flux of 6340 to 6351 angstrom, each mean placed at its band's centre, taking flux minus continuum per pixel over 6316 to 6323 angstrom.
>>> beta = 6316.32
